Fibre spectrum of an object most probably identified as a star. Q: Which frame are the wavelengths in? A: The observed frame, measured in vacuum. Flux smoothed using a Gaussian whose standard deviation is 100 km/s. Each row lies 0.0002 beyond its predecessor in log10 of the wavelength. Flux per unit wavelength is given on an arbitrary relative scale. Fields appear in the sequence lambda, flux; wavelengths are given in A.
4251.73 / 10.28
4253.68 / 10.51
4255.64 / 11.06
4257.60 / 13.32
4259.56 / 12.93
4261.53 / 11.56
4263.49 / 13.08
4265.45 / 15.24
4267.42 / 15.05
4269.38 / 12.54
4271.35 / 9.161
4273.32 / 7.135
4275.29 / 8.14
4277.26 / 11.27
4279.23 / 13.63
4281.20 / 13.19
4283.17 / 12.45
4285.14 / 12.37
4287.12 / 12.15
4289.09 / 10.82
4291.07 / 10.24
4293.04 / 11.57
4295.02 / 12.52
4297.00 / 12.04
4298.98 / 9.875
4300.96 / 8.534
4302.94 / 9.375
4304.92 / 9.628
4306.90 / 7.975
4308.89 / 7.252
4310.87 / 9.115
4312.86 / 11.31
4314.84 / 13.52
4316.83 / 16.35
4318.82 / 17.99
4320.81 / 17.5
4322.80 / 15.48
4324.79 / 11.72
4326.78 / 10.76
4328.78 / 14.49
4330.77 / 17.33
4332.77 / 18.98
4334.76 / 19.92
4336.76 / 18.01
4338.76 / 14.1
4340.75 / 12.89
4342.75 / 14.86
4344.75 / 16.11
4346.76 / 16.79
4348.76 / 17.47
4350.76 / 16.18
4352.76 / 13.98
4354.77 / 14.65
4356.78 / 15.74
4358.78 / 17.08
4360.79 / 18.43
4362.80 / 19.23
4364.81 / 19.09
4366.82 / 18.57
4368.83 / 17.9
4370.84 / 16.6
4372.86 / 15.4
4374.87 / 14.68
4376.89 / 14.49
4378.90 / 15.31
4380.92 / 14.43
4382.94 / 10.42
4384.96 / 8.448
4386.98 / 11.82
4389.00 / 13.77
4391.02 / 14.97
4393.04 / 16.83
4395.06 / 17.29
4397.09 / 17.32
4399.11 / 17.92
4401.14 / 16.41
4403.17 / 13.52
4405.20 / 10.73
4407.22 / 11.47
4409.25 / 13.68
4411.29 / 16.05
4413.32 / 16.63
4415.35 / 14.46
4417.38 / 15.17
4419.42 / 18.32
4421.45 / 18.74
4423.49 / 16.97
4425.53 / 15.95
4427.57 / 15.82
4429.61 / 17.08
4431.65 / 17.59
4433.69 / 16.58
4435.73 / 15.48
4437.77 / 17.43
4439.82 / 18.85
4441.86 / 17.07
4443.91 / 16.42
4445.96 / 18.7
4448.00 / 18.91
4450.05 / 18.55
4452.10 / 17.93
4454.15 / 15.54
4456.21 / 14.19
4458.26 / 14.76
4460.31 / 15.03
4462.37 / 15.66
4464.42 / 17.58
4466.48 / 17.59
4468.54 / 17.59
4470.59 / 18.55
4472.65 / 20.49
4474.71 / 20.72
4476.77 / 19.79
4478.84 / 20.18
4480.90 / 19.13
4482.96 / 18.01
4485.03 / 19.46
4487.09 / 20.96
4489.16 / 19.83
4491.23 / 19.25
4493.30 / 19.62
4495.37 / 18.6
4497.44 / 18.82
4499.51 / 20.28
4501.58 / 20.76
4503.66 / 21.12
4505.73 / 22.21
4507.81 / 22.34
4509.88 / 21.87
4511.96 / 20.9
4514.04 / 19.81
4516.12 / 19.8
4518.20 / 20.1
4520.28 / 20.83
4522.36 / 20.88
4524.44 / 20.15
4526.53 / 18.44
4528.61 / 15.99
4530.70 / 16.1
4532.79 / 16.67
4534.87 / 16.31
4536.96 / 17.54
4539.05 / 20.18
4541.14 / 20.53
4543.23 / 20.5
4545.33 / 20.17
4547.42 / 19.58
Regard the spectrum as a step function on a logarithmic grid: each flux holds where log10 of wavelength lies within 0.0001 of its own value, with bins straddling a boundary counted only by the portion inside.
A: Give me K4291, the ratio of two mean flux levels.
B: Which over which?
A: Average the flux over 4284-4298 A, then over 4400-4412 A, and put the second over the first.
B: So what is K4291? 1.17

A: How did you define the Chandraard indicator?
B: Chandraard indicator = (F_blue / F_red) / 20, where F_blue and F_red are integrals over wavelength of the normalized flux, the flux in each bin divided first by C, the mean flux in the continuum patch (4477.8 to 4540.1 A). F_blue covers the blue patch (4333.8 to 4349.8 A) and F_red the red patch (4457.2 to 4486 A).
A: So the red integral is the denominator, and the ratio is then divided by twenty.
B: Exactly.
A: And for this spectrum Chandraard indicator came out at 0.025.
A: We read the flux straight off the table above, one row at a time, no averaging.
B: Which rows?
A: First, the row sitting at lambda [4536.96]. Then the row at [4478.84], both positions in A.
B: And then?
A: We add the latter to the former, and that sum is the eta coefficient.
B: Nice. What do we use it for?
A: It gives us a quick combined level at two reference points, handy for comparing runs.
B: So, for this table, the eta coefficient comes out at 37.7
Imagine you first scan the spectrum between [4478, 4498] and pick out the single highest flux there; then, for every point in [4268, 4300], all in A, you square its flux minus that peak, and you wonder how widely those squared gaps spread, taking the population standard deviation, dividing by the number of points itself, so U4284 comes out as 38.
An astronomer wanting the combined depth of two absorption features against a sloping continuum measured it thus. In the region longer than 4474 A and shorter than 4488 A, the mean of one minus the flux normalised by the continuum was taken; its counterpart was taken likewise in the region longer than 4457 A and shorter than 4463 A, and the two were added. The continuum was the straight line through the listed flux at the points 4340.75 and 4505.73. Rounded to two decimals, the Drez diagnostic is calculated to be 0.28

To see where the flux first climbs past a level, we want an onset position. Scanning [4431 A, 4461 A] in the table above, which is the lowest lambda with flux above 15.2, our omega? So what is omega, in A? 4431.65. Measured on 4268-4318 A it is 4316.83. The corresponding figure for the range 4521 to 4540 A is 4522.36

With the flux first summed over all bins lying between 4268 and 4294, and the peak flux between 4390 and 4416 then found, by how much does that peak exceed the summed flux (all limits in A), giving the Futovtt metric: -127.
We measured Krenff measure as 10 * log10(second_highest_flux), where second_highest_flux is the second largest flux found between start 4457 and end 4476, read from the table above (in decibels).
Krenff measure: 13.1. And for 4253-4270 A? 11.8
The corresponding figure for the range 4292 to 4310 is 10.8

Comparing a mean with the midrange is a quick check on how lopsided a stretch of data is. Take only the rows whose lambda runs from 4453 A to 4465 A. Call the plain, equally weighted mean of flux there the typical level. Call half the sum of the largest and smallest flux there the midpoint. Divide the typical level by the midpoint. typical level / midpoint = 0.97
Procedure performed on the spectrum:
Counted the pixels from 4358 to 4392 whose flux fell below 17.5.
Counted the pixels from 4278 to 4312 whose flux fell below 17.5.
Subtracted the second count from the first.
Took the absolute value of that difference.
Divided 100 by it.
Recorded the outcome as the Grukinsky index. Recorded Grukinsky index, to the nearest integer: 20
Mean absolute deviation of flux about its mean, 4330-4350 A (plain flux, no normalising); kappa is 1.72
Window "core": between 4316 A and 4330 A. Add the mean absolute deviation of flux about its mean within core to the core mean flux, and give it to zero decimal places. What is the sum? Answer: 17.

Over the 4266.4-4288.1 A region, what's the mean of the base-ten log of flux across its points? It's 1.05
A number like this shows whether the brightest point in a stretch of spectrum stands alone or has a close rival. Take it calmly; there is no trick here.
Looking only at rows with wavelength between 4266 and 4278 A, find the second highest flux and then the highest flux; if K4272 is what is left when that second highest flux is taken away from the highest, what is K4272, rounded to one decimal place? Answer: 2.5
